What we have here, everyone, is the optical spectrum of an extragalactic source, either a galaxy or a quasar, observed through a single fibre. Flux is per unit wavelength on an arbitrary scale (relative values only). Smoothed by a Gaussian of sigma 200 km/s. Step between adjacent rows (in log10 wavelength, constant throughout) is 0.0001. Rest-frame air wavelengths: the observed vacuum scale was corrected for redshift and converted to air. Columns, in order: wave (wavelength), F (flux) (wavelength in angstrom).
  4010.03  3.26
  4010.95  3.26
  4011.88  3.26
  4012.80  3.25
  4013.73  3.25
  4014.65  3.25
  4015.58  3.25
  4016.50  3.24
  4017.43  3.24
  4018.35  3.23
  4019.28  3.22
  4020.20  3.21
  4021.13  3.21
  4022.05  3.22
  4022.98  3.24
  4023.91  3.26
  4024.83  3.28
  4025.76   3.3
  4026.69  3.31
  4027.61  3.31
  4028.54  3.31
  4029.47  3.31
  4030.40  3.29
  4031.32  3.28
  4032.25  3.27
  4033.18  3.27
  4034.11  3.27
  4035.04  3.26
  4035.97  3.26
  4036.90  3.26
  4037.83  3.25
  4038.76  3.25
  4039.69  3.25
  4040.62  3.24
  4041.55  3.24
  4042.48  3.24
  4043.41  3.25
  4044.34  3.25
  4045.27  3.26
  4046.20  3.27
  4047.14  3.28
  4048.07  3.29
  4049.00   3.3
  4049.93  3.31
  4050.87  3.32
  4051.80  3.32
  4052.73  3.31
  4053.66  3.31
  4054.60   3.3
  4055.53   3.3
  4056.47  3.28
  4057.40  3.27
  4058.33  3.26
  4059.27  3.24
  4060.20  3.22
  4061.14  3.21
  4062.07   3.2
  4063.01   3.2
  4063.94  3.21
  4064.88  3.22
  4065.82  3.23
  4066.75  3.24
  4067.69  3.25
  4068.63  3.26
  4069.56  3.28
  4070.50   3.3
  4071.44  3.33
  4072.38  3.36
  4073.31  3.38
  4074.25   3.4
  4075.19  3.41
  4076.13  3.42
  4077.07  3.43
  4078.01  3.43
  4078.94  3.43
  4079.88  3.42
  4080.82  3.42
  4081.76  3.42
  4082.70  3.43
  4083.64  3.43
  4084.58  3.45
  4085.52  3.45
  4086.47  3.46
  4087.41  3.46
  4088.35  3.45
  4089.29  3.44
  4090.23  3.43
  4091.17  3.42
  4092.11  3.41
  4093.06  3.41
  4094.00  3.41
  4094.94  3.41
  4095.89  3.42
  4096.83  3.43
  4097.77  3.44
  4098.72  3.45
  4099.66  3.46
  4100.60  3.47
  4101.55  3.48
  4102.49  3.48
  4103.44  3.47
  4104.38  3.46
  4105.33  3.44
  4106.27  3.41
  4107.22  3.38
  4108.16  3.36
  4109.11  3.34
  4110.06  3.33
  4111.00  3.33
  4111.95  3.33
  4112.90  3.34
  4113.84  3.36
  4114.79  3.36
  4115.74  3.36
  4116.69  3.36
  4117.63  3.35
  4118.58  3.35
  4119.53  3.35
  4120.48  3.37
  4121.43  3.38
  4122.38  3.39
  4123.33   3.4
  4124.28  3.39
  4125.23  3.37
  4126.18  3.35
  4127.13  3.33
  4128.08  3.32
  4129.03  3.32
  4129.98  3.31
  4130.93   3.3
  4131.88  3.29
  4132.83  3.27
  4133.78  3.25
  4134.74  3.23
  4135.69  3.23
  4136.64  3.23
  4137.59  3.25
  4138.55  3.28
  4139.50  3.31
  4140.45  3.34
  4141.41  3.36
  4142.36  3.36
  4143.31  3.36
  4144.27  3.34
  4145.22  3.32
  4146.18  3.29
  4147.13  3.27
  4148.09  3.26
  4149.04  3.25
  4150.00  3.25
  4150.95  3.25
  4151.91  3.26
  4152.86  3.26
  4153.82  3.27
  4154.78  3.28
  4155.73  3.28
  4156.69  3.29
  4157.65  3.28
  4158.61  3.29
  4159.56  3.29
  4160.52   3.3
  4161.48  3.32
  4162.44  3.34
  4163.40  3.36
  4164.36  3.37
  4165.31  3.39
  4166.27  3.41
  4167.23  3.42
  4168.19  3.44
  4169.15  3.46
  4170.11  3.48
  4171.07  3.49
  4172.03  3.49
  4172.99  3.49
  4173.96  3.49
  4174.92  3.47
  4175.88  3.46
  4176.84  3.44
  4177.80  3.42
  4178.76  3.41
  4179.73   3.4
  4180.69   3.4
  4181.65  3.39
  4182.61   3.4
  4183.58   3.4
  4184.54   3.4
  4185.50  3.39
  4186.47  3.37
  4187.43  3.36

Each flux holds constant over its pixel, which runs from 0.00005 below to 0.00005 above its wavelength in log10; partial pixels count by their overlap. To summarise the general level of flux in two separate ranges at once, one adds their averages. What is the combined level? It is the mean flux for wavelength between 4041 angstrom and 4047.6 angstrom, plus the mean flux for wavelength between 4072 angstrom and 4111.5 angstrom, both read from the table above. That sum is 6.68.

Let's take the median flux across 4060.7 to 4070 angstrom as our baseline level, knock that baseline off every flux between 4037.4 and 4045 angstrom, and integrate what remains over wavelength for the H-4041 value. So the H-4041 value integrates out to 0.2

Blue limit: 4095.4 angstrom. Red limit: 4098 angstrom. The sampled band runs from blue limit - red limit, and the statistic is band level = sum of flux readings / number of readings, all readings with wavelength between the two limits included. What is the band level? 3.43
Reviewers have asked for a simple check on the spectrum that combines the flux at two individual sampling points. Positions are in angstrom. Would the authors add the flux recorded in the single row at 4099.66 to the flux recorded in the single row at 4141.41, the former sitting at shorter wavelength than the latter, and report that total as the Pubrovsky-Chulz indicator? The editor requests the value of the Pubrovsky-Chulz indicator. 6.82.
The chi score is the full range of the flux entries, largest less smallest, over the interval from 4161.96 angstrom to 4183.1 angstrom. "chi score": 0.15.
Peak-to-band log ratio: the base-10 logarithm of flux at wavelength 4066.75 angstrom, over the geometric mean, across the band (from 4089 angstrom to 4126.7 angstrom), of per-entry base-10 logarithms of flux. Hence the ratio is 0.961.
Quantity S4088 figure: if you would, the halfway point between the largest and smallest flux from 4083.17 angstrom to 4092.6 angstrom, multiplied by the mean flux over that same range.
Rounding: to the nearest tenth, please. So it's 11.8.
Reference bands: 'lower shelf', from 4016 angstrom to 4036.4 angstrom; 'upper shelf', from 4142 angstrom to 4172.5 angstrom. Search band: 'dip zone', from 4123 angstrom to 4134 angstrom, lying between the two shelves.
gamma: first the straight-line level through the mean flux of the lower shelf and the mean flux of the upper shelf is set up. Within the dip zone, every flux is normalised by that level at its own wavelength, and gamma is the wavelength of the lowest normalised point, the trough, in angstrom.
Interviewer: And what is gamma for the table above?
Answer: 4133.78 angstrom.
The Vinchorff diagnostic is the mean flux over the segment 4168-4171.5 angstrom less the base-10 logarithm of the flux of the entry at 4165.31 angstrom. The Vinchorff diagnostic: 2.94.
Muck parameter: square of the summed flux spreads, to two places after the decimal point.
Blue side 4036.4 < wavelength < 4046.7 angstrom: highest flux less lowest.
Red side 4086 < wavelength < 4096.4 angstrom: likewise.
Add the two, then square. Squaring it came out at 0.01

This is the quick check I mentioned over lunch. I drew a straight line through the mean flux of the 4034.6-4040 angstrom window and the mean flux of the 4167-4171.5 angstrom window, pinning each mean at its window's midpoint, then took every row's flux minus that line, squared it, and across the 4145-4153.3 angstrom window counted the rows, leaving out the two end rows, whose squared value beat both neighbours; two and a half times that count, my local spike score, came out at 2.5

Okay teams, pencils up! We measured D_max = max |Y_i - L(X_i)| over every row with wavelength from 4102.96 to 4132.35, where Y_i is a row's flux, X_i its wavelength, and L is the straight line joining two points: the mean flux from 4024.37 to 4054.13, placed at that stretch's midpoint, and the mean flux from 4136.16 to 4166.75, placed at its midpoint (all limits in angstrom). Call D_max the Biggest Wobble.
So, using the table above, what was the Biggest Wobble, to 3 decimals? 0.177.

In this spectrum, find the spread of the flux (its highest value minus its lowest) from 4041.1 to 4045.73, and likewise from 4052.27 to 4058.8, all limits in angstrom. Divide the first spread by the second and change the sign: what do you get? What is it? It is -0.40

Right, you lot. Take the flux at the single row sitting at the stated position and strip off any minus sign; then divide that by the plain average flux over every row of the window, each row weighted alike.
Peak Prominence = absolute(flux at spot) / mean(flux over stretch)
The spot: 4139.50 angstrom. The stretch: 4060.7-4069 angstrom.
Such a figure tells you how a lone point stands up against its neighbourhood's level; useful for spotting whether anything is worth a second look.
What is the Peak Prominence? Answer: 1.03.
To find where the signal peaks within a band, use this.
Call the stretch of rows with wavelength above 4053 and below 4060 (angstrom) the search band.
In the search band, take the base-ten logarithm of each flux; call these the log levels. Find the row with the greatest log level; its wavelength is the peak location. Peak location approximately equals 4053.66 angstrom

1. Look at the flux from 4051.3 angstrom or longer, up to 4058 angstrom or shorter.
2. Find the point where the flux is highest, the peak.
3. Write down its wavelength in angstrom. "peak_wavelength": 4051.80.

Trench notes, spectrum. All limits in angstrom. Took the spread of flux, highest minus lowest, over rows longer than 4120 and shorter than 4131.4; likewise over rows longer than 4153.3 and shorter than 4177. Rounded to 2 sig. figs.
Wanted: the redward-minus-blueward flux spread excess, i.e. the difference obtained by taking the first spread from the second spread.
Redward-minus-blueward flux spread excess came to 0.12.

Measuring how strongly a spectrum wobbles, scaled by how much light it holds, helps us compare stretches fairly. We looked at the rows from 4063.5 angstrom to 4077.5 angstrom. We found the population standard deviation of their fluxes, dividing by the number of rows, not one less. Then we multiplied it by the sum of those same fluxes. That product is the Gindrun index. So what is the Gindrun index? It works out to 3.8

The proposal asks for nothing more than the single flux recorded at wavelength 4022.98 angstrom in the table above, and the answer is 3.24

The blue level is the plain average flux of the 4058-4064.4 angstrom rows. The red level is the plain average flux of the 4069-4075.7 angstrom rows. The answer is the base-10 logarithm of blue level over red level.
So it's -0.017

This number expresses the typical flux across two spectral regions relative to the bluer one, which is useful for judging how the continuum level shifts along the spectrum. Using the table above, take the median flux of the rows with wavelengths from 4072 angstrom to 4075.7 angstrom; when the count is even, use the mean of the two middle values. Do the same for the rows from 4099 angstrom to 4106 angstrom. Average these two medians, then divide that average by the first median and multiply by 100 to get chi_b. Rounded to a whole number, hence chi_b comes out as 101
